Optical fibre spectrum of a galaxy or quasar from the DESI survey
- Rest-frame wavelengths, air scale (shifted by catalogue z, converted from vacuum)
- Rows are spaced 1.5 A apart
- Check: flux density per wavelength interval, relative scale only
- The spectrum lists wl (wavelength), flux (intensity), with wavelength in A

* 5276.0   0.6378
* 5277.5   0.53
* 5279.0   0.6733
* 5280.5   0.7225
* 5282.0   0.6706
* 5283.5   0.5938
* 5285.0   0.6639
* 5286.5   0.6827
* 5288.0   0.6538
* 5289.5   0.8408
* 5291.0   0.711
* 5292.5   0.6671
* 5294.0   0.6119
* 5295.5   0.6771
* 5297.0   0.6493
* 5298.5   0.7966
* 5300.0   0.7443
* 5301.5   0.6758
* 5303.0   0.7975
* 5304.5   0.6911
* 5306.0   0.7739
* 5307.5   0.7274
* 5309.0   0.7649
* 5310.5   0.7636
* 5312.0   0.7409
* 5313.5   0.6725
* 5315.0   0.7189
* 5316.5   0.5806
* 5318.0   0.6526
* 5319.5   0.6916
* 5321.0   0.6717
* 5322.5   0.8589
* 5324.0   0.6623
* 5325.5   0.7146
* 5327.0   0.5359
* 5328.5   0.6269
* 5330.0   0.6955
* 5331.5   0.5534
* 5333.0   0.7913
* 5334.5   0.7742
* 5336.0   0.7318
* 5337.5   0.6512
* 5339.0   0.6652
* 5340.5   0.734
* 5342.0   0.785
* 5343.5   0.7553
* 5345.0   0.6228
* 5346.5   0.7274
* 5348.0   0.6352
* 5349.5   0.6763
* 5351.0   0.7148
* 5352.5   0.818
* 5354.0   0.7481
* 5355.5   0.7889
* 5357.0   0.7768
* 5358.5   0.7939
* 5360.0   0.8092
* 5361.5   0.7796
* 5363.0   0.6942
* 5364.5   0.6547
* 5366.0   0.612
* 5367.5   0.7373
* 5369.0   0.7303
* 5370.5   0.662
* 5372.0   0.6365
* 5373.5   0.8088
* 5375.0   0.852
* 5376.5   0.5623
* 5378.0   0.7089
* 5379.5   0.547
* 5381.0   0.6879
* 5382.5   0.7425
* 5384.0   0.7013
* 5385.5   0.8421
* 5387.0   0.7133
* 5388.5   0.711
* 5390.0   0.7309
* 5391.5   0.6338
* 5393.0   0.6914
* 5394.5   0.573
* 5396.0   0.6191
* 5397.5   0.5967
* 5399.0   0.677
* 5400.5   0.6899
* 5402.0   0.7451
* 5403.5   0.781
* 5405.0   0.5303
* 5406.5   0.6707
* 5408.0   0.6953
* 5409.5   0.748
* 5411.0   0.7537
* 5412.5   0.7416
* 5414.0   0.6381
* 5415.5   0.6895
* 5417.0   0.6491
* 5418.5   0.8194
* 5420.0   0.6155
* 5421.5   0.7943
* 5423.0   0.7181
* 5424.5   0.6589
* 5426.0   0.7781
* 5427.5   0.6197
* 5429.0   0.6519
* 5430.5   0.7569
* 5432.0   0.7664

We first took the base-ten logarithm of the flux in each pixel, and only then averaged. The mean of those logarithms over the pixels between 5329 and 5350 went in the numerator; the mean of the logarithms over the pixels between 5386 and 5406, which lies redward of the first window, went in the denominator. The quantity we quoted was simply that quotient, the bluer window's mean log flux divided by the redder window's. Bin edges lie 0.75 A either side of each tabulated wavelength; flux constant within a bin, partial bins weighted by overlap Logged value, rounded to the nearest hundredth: 0.89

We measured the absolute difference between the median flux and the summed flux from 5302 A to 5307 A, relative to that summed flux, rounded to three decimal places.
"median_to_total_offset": 0.658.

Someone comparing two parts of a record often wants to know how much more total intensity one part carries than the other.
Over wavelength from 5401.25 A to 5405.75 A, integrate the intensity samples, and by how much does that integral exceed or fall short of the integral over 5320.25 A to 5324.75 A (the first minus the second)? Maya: -0.20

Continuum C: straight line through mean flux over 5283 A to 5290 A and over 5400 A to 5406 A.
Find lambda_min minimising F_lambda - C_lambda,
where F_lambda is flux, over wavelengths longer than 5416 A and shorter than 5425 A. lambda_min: 5420.0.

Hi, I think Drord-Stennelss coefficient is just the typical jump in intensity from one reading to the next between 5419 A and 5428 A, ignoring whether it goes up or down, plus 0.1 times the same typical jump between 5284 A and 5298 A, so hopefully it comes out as 0.125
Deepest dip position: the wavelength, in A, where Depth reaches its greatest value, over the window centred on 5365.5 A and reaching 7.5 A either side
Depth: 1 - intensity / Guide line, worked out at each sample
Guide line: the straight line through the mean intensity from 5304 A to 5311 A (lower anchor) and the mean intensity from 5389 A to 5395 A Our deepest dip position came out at 5366.0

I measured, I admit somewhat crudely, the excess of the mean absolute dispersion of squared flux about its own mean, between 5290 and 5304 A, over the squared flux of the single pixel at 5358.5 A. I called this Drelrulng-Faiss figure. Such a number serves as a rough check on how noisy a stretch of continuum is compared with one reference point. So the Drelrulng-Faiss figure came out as -0.56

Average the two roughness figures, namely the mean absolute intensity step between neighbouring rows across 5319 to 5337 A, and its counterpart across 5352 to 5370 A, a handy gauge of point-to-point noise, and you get 0.078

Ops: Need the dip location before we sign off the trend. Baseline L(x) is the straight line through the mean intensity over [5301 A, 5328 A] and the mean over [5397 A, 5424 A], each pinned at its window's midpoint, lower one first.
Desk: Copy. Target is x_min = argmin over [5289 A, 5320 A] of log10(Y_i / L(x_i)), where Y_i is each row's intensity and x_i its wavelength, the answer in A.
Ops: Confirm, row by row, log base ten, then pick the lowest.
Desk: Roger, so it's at 5316.5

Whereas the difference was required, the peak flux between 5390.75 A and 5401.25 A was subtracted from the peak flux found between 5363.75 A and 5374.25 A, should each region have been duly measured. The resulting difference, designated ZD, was 0.12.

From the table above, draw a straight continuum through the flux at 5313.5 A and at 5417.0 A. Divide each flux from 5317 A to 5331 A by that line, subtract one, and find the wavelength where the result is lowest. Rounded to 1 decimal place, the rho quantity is 5327.0 A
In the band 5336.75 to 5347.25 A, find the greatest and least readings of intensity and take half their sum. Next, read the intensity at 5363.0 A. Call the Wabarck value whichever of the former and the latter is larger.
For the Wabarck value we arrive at 0.704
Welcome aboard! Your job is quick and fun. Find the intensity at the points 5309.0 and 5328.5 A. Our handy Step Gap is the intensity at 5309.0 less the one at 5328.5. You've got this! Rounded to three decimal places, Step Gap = 0.138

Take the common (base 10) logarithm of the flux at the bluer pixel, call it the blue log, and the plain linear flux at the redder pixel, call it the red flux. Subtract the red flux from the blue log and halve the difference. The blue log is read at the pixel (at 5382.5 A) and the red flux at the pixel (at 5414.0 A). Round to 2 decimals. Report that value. -0.38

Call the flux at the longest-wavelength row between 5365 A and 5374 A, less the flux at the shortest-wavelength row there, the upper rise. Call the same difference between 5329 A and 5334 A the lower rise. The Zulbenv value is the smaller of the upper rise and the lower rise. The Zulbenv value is 0.10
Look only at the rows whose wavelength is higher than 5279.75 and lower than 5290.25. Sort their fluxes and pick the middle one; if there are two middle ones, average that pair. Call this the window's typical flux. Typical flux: 0.671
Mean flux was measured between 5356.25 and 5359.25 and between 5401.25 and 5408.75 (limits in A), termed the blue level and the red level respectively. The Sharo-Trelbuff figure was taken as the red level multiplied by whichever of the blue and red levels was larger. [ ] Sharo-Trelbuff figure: 0.54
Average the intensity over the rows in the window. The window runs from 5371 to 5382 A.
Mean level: 0.69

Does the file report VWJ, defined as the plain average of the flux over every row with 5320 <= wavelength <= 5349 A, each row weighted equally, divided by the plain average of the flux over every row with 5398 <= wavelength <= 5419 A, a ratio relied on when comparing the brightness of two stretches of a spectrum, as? 0.99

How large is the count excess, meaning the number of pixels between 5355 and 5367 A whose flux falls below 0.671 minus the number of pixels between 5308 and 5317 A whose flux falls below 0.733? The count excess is -1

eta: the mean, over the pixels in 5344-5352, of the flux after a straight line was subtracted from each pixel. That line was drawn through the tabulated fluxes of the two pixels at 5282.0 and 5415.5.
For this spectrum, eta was 0.00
